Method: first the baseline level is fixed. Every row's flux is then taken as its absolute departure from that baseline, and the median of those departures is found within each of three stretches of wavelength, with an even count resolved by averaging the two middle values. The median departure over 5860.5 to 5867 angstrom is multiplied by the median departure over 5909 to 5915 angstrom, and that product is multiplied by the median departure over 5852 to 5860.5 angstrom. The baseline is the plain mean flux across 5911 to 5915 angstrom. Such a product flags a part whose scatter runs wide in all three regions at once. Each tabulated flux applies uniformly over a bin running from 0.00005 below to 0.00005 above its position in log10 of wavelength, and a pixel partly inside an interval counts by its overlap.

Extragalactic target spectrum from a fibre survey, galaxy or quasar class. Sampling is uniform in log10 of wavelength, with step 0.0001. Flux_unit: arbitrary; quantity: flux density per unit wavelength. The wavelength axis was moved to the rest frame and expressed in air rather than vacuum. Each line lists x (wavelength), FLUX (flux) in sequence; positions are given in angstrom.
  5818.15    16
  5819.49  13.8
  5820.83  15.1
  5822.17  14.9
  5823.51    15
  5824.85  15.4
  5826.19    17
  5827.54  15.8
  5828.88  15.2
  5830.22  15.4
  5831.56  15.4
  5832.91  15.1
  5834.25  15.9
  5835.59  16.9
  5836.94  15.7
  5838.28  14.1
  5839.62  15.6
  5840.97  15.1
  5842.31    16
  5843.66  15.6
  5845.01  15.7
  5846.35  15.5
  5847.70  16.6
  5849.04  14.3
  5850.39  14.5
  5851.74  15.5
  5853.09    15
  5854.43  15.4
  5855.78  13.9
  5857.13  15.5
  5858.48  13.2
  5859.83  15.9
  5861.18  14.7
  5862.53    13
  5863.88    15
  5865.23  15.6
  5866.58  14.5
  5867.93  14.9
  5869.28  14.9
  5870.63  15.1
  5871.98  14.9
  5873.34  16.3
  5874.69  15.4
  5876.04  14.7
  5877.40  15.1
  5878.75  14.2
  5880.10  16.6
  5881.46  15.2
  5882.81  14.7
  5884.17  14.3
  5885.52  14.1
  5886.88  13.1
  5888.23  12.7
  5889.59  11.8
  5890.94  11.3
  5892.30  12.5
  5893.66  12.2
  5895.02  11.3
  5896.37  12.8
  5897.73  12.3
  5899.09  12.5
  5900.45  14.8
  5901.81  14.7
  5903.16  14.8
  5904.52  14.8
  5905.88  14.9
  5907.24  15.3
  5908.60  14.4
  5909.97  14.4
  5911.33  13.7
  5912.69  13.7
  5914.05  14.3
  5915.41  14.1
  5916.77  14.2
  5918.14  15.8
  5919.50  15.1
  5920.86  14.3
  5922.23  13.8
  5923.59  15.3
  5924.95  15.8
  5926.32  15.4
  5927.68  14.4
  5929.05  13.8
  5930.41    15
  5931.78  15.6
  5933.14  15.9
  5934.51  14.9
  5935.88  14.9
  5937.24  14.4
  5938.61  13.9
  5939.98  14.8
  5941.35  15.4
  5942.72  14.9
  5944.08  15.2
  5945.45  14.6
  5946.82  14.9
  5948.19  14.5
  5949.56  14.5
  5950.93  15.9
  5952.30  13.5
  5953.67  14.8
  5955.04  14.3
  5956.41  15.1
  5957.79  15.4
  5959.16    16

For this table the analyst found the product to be 0.4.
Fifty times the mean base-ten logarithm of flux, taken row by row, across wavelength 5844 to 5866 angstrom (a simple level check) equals 58.7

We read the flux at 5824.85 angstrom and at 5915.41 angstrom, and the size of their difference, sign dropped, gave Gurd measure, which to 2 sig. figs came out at 1.3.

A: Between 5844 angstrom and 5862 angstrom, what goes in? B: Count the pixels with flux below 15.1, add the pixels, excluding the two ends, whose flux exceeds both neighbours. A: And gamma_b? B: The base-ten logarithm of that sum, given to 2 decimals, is 1.04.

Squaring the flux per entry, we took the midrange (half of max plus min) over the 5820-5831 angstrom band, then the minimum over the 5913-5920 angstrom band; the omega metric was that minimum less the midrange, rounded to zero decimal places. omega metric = -57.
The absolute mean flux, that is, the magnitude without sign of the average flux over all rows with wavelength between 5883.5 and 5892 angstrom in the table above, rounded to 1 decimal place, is 12.9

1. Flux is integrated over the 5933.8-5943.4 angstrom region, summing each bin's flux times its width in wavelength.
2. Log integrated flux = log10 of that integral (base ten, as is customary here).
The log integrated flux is 2.15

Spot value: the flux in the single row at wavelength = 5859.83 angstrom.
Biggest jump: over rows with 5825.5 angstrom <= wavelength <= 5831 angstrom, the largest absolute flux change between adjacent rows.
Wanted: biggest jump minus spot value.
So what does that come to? -14.7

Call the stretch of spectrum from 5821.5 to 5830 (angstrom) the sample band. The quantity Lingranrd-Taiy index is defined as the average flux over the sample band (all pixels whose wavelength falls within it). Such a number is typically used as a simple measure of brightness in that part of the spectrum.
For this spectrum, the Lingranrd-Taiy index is 15.5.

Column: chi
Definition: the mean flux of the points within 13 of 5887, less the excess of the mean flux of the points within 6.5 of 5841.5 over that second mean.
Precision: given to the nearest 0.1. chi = 11.4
